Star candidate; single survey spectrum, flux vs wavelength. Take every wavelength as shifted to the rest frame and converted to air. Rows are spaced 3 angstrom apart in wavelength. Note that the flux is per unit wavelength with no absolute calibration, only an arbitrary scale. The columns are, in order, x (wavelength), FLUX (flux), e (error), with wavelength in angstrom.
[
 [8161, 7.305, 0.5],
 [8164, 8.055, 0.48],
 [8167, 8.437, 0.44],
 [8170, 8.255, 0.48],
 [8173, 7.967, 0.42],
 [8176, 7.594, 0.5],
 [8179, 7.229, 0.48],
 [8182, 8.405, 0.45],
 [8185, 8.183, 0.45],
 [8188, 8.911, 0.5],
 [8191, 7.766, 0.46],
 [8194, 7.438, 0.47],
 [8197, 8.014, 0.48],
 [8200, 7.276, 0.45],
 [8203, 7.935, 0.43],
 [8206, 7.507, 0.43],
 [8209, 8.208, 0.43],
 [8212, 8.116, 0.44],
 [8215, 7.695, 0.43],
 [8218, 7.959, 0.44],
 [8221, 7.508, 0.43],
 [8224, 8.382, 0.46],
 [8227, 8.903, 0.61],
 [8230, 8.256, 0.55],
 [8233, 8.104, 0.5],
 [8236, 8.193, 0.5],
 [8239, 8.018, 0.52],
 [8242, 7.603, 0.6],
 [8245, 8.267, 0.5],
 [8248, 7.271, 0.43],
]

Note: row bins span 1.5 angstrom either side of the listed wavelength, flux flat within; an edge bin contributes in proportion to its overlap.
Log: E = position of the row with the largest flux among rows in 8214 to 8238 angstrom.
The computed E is 8227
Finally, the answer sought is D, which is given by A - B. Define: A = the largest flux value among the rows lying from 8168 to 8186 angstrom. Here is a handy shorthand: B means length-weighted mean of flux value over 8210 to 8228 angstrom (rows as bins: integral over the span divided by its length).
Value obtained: 0.33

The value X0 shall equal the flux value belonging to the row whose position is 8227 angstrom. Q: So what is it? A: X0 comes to 8.903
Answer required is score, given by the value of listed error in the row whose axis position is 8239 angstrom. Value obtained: 0.52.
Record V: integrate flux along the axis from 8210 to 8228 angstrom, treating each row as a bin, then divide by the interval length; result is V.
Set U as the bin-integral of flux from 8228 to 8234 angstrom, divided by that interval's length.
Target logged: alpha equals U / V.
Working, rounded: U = 8.25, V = 8.1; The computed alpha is 1.02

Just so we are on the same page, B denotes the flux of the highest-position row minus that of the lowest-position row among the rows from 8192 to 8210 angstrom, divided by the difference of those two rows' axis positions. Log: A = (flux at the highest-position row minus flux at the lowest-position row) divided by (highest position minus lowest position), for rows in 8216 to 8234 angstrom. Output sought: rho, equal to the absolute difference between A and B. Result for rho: 0.042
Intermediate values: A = 0.010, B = 0.051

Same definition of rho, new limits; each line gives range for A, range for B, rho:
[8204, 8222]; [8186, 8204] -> 0.065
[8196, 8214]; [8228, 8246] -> 0.006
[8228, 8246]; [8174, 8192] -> 0.011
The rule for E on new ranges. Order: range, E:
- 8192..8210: 8209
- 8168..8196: 8188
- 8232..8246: 8245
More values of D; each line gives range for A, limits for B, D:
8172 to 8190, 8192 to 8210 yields 1.19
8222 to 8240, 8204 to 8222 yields 1.06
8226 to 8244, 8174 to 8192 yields 0.88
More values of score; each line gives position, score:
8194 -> 0.47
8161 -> 0.50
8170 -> 0.48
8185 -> 0.45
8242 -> 0.60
